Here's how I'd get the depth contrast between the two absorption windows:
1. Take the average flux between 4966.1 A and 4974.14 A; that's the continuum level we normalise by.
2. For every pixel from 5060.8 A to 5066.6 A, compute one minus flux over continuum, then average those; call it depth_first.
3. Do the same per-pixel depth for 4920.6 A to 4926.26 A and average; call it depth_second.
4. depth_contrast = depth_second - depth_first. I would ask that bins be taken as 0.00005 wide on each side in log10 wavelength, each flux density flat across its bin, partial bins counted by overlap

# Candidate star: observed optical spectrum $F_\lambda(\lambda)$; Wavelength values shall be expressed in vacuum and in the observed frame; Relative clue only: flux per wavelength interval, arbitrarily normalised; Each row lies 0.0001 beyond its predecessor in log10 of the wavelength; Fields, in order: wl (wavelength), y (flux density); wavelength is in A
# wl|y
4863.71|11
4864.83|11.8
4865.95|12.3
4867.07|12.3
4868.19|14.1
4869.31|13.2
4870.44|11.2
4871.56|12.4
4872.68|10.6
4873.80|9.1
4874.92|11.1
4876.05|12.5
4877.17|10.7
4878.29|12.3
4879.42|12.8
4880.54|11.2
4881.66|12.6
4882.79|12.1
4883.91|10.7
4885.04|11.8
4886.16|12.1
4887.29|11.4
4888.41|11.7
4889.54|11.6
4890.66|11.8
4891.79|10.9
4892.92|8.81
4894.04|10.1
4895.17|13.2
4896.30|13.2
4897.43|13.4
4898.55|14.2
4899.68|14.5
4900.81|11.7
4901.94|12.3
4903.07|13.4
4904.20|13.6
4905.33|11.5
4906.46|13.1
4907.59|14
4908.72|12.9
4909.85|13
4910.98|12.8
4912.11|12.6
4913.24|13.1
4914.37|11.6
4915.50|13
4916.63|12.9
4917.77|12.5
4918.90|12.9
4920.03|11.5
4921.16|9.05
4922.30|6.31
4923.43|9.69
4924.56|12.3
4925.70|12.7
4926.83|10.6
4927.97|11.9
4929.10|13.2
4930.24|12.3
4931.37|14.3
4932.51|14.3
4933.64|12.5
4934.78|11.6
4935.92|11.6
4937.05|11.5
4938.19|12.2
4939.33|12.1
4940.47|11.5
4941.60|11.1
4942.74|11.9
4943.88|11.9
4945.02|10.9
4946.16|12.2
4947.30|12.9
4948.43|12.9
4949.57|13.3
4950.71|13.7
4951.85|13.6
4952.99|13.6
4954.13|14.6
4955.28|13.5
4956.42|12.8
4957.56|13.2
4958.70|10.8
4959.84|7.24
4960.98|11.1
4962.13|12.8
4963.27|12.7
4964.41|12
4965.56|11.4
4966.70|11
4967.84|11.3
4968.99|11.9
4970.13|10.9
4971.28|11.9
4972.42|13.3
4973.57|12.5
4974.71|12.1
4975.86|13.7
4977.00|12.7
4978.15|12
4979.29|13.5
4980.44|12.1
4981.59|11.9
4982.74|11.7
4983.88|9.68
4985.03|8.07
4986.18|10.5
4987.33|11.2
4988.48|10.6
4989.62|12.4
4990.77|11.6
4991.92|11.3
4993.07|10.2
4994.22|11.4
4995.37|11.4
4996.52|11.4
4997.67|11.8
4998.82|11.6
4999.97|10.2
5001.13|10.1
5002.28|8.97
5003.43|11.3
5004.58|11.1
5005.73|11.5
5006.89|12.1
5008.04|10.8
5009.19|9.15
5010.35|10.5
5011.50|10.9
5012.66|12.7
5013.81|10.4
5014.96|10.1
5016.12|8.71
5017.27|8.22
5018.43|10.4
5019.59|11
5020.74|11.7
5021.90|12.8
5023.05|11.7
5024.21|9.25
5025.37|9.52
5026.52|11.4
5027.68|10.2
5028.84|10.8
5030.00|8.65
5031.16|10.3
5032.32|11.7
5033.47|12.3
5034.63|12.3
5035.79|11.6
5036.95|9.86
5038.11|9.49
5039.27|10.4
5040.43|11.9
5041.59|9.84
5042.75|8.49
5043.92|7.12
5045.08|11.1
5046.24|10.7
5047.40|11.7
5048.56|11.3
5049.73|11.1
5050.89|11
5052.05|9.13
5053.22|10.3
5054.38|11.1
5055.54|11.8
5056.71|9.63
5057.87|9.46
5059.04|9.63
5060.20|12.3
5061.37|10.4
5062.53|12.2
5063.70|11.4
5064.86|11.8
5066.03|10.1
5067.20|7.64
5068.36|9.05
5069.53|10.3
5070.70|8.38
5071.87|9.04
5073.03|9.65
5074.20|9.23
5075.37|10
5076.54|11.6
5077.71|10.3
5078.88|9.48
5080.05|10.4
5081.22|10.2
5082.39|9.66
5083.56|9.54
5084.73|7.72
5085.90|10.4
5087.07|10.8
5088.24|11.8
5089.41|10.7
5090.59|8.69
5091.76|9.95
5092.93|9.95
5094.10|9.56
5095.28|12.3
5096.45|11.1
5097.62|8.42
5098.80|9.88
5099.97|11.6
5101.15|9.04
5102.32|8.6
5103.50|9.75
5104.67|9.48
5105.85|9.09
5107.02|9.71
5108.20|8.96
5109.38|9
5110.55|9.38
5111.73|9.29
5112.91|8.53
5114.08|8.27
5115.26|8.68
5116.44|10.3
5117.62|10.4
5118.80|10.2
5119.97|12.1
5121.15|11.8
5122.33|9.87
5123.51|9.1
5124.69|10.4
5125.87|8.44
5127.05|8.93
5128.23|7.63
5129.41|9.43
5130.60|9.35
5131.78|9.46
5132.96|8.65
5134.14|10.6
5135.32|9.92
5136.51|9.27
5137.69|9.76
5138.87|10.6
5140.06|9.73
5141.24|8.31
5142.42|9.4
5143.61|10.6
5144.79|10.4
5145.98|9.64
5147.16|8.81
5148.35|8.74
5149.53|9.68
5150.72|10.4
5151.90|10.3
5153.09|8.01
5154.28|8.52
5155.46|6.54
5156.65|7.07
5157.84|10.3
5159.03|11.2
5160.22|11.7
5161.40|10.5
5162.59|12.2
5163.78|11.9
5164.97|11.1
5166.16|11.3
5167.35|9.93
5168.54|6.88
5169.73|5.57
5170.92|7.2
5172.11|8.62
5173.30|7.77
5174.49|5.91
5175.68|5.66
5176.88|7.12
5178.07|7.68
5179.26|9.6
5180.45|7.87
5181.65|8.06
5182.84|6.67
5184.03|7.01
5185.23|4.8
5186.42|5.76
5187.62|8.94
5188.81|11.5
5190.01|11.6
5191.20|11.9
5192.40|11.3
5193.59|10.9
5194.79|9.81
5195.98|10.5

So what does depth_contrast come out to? 0.10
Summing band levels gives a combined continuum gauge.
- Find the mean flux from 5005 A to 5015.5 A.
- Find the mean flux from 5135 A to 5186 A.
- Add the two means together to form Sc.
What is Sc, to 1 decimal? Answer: 19.8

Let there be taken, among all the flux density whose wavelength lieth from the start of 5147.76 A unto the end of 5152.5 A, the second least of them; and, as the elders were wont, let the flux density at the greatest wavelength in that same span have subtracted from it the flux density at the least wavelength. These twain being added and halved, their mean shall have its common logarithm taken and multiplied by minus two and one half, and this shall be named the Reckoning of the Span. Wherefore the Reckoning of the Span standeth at -1.87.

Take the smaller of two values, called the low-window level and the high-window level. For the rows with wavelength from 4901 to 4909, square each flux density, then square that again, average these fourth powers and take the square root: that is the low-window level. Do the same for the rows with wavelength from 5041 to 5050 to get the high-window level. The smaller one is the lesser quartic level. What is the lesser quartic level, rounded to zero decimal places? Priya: 109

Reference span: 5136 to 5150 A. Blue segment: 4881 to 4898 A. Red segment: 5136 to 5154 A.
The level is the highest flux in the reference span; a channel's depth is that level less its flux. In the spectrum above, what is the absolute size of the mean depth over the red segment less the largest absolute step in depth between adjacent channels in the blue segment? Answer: 2.1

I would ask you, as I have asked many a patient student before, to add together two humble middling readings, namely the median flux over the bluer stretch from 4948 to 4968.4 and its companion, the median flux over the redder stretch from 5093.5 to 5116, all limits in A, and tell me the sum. 22.1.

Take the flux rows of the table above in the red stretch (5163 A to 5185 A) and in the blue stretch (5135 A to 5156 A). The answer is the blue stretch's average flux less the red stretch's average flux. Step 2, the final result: 1.3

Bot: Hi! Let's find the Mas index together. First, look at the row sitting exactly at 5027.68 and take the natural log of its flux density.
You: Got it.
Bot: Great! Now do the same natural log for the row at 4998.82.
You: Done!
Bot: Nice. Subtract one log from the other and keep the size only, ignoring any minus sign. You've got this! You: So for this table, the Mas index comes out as 0.13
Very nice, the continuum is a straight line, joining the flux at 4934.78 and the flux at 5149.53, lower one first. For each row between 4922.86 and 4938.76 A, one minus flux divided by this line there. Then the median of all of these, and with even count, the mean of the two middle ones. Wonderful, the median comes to -0.05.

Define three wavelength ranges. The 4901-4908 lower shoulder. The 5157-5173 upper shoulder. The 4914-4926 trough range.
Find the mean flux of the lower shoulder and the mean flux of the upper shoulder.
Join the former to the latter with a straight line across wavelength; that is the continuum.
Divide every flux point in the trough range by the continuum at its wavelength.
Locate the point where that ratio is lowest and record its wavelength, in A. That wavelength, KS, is 4922.30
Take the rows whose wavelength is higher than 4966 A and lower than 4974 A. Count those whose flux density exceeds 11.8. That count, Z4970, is 4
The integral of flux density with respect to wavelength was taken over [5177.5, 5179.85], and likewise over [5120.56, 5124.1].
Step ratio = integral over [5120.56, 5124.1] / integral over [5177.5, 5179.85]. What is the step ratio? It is 1.8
